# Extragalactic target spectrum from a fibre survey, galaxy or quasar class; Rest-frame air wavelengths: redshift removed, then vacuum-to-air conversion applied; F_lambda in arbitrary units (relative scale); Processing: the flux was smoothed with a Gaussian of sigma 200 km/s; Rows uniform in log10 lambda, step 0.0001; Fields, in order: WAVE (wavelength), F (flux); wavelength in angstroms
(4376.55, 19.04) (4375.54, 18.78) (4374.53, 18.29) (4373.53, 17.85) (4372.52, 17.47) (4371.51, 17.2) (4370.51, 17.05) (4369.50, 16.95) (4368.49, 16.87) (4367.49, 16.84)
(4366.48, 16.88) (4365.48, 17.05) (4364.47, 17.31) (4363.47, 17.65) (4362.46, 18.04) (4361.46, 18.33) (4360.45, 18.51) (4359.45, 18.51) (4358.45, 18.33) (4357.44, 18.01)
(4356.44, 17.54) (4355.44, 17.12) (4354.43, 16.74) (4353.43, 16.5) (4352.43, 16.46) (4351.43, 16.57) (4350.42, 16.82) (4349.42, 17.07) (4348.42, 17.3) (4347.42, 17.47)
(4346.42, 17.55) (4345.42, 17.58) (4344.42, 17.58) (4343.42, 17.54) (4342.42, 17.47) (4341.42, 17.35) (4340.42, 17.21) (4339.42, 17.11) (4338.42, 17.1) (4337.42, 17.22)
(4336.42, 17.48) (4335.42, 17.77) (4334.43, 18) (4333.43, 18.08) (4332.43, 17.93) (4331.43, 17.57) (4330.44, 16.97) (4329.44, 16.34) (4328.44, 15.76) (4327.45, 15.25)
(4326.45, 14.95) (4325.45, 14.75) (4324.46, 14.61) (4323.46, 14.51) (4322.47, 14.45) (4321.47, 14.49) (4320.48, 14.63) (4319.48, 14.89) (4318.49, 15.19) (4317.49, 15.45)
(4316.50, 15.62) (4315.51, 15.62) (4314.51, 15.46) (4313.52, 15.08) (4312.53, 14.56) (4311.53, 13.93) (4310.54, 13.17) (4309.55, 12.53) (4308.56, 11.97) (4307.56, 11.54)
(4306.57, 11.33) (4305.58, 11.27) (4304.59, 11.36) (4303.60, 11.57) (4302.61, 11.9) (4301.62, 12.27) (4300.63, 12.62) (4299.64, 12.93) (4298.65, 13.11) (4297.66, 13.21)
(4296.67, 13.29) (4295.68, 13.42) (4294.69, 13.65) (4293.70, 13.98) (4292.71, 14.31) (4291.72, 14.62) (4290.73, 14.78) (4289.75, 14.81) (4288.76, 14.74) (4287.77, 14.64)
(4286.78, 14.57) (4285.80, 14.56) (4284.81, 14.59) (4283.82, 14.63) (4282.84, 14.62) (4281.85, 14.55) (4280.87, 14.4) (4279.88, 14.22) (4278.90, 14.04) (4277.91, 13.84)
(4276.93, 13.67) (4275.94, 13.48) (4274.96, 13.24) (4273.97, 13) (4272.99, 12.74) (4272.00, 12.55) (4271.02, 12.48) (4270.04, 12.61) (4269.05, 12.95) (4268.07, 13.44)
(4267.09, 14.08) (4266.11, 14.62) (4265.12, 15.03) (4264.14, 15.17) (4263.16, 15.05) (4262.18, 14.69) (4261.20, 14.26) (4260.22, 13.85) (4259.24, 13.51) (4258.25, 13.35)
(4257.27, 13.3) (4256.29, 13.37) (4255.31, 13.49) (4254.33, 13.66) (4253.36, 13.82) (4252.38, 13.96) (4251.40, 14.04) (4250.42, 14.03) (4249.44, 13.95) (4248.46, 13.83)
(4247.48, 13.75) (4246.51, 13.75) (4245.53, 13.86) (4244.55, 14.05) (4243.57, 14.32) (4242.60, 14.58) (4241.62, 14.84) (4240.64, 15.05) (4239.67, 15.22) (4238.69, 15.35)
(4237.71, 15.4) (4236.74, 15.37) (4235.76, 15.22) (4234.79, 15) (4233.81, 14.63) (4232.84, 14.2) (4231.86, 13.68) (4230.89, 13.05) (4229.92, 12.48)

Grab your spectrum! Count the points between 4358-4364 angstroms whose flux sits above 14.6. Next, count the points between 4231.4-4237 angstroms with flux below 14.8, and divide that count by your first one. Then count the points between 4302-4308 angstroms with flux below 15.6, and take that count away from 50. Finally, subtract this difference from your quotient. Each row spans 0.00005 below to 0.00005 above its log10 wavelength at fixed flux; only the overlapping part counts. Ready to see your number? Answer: -43.5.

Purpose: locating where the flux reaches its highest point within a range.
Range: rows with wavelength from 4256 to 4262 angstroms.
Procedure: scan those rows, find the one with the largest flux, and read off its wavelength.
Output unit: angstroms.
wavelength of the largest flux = 4261.20 angstroms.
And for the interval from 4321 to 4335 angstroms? 4333.43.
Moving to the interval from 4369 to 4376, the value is 4375.54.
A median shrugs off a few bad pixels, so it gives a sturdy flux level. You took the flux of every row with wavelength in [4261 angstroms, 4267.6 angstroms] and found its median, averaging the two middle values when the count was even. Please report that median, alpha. 14.7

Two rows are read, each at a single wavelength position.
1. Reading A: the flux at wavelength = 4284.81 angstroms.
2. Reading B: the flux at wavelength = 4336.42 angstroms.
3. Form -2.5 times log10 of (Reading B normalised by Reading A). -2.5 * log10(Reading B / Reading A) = -0.20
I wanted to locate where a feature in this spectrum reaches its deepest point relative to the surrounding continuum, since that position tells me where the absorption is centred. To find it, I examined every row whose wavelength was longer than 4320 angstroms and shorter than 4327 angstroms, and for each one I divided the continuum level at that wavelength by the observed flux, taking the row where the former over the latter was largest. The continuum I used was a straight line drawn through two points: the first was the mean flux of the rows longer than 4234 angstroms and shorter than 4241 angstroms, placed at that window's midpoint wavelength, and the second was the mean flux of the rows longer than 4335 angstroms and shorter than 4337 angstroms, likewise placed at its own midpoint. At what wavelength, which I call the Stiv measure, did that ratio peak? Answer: 4322.47 angstroms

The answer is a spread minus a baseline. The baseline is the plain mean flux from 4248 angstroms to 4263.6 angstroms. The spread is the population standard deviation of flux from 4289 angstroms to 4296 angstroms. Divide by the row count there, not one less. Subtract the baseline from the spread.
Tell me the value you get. -13.4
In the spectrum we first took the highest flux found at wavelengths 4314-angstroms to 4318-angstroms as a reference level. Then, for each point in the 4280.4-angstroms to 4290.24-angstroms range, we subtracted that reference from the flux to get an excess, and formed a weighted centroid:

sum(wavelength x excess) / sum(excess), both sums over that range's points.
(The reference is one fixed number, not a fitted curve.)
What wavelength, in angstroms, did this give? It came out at 4285.1 angstroms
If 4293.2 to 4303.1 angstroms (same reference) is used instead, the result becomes 4298.8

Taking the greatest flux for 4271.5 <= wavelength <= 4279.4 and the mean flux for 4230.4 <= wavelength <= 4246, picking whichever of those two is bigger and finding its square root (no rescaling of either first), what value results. 3.8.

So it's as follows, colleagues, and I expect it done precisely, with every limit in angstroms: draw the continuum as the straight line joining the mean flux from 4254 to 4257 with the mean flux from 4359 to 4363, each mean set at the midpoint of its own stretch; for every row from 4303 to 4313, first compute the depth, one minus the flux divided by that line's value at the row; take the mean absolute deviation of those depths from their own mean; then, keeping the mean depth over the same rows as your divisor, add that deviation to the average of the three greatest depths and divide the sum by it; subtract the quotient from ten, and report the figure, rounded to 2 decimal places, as 8.50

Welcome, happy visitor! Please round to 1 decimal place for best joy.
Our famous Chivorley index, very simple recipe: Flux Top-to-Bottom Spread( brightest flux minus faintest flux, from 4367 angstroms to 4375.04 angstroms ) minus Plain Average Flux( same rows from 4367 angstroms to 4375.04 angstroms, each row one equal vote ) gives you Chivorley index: -15.9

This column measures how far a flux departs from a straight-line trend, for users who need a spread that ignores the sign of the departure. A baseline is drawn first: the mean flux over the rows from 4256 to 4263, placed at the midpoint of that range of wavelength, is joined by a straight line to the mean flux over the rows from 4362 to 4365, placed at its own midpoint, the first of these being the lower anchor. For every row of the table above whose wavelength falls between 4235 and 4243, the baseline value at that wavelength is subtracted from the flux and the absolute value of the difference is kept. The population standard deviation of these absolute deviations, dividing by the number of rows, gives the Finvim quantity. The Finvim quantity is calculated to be 0.34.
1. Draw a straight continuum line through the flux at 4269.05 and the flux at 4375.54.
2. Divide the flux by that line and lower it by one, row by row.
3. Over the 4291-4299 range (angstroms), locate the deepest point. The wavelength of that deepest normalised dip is 4298.65 angstroms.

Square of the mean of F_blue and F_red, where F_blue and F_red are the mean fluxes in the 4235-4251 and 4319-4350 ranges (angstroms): 242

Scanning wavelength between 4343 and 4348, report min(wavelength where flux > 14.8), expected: 4343.42 angstroms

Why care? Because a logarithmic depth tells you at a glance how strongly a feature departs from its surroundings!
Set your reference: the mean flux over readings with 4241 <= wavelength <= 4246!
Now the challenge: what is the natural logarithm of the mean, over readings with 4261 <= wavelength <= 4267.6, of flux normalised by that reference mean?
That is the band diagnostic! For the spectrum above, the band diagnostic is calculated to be 0.03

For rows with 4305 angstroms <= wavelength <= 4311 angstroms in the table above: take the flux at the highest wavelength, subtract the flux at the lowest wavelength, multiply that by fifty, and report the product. 95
